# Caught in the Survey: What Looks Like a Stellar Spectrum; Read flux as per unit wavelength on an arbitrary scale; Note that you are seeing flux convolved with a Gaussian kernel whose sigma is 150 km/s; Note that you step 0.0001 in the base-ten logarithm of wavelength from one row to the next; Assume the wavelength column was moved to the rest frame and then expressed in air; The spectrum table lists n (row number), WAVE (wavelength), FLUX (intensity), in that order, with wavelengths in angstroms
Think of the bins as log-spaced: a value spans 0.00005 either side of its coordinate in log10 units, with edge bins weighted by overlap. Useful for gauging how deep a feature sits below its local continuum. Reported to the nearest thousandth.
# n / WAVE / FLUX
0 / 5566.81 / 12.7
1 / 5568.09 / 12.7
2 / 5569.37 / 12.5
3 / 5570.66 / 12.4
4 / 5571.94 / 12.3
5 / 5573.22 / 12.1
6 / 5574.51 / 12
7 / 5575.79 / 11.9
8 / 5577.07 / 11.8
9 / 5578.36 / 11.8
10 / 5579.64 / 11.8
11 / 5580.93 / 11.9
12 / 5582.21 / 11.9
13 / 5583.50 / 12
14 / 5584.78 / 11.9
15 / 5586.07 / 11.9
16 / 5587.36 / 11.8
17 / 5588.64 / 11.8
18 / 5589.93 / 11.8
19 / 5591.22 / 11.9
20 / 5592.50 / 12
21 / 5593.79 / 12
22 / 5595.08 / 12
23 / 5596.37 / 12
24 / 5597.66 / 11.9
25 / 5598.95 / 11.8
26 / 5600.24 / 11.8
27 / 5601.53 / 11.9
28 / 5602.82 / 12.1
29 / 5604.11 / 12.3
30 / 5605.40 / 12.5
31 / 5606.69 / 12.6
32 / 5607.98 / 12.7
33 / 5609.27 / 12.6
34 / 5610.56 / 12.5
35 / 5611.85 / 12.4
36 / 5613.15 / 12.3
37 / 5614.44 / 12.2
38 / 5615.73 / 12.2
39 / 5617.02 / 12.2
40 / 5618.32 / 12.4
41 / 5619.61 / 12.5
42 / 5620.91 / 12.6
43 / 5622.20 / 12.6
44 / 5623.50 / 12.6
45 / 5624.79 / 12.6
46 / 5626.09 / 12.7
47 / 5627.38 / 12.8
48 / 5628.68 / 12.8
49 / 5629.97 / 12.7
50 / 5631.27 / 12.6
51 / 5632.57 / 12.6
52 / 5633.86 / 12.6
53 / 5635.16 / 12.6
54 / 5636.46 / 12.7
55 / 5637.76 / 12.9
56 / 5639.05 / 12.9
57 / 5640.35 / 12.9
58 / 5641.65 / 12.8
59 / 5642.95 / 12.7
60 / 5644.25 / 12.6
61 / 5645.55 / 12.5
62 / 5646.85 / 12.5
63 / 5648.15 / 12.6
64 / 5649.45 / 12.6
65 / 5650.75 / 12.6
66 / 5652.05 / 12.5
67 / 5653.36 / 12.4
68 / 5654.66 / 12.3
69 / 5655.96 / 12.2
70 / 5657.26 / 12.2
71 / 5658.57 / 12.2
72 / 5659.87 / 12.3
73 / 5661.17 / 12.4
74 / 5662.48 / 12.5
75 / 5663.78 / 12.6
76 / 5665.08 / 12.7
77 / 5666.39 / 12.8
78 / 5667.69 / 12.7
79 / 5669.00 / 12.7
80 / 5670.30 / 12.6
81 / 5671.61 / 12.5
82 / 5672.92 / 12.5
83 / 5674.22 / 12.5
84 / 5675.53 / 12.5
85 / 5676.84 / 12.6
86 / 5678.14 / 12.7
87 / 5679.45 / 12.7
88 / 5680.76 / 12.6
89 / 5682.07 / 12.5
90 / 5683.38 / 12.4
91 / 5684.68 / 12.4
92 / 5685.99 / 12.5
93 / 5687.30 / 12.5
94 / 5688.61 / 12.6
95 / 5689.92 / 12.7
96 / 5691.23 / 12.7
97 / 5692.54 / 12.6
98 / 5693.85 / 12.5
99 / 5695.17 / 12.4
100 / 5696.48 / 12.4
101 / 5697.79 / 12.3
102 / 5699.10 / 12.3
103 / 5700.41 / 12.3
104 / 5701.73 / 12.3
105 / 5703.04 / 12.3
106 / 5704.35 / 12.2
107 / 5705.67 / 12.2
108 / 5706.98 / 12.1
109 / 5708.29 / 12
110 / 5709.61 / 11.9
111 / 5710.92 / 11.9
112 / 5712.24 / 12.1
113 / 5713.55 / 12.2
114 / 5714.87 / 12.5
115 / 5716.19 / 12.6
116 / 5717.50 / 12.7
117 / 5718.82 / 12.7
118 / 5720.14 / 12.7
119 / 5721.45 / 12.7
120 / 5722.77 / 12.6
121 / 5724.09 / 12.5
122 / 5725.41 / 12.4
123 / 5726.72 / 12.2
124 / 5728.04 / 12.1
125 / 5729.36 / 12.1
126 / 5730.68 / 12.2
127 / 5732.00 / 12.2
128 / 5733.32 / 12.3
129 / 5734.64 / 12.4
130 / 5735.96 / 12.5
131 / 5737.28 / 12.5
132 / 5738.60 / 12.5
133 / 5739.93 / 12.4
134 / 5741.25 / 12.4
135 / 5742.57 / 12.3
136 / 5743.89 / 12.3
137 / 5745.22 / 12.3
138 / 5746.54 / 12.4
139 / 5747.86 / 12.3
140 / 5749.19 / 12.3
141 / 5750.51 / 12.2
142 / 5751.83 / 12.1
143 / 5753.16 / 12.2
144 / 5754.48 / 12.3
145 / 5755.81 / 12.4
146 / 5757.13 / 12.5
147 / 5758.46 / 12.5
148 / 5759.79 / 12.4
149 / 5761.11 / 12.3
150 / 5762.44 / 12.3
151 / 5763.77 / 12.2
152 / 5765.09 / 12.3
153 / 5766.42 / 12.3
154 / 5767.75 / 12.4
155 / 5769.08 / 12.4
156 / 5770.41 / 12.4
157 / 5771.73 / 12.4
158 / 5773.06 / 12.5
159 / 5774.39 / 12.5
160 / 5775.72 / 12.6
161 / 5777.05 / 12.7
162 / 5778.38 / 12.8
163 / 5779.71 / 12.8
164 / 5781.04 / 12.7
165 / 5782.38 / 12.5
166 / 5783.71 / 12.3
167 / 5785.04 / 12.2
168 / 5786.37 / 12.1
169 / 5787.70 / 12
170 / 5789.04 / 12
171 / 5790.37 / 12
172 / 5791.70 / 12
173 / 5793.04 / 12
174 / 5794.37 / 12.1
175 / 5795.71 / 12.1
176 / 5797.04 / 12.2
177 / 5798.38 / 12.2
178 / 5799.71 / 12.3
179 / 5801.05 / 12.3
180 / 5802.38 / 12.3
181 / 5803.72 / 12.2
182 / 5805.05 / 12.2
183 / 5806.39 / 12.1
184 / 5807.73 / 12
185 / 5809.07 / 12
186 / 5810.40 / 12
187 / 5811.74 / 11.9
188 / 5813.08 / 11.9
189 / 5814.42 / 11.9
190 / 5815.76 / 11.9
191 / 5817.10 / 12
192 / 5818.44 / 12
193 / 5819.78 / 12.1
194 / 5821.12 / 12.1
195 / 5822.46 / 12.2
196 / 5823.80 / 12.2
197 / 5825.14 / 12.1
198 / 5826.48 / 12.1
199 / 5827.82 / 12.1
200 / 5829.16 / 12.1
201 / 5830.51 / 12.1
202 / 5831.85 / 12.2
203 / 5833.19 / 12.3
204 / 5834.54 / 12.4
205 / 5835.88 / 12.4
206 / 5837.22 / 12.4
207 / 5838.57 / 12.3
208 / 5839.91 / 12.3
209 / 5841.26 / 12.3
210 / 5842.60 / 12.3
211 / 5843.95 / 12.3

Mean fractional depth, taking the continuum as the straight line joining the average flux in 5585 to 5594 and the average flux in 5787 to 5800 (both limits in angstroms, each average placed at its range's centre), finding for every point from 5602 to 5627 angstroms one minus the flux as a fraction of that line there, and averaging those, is -0.046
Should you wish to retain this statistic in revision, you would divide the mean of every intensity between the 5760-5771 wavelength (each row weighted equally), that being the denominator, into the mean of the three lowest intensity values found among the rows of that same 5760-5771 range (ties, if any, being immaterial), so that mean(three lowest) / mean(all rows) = 0.995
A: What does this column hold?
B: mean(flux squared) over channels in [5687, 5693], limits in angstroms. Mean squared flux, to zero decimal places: 159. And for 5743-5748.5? 152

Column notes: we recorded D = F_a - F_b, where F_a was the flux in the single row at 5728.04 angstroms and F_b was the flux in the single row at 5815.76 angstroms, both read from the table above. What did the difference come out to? 0.2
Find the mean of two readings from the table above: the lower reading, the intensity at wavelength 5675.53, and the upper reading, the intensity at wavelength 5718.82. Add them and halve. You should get 12.6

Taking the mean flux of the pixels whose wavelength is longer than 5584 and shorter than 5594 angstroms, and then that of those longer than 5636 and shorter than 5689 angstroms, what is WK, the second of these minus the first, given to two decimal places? 0.67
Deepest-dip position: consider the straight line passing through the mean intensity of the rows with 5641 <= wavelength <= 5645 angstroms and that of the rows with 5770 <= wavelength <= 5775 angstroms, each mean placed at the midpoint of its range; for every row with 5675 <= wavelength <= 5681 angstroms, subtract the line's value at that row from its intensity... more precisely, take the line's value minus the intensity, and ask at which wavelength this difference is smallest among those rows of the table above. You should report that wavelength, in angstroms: 5679.45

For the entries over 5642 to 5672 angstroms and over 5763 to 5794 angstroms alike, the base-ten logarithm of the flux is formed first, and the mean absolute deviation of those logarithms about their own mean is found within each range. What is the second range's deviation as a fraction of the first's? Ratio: 1.6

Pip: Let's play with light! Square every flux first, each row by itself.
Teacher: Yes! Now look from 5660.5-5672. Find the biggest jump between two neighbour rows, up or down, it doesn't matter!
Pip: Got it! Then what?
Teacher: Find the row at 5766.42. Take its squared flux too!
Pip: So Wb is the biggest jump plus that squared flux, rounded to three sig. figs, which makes 154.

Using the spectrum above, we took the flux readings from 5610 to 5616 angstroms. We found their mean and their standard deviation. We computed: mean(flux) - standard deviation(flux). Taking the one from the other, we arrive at 12.2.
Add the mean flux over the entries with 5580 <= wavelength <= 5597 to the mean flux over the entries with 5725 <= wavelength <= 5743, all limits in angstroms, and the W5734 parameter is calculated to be 24.2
